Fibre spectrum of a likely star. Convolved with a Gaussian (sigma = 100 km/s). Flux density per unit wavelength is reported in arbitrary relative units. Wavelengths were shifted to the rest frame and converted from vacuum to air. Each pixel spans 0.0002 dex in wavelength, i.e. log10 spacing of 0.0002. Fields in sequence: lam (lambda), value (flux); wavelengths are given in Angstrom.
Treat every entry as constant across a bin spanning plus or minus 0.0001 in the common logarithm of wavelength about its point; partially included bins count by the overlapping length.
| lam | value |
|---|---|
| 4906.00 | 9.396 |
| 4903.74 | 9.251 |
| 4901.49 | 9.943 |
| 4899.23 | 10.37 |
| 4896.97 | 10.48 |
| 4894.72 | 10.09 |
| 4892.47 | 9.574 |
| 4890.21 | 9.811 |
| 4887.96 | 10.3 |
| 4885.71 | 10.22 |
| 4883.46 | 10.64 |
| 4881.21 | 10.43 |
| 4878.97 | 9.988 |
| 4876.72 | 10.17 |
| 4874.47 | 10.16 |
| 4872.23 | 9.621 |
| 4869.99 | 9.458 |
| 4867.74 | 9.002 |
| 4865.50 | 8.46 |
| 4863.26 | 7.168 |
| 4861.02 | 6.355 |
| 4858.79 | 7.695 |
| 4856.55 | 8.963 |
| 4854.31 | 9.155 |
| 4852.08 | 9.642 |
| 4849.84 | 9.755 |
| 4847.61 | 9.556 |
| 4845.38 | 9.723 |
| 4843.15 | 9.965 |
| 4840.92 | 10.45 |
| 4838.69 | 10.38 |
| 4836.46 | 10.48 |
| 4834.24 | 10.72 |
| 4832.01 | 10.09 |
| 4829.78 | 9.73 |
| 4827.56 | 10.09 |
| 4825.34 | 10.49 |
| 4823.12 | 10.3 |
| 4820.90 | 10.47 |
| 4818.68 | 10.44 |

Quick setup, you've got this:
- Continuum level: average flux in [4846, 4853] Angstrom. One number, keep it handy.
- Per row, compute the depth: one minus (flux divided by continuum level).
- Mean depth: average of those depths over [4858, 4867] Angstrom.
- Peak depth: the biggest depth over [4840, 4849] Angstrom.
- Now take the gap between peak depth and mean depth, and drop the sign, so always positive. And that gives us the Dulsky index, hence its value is 0.22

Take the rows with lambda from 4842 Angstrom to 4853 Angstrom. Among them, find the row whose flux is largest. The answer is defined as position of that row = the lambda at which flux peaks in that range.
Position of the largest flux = 4843.15 Angstrom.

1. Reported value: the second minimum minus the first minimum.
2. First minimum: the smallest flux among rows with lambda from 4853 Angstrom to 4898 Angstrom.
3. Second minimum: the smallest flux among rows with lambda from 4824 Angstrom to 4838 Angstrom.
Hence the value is 3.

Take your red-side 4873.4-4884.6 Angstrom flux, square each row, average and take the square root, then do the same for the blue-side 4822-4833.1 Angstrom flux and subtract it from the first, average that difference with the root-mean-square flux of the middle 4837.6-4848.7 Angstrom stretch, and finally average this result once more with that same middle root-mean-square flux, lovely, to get 7.5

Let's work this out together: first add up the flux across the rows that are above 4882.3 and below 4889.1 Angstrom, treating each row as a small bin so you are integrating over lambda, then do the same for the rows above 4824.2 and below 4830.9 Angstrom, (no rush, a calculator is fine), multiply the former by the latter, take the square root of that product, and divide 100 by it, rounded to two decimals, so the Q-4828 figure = 1.45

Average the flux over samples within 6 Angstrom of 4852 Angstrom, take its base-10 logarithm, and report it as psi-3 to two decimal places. 0.97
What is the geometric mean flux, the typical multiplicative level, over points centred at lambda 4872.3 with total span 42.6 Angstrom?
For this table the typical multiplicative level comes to 9.2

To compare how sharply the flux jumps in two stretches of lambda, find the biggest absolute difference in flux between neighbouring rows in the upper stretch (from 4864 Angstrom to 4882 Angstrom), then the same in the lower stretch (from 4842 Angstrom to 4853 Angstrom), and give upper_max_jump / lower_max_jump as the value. 2.24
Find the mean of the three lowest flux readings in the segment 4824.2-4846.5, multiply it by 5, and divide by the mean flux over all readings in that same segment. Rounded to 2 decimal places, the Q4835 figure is 4.80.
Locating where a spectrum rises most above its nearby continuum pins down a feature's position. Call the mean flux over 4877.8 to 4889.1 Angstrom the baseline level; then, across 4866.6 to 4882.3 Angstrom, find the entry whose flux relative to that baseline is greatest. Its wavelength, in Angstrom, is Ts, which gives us 4881.21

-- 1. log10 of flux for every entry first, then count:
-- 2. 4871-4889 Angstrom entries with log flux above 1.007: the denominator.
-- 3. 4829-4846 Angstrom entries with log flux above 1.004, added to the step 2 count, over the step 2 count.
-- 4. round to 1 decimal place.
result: 1.8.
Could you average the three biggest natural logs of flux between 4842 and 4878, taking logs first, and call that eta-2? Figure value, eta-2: 2.31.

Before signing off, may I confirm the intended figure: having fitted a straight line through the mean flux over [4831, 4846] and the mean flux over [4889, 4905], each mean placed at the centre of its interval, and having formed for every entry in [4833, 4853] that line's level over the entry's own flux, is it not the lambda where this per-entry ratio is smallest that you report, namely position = 4834.24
